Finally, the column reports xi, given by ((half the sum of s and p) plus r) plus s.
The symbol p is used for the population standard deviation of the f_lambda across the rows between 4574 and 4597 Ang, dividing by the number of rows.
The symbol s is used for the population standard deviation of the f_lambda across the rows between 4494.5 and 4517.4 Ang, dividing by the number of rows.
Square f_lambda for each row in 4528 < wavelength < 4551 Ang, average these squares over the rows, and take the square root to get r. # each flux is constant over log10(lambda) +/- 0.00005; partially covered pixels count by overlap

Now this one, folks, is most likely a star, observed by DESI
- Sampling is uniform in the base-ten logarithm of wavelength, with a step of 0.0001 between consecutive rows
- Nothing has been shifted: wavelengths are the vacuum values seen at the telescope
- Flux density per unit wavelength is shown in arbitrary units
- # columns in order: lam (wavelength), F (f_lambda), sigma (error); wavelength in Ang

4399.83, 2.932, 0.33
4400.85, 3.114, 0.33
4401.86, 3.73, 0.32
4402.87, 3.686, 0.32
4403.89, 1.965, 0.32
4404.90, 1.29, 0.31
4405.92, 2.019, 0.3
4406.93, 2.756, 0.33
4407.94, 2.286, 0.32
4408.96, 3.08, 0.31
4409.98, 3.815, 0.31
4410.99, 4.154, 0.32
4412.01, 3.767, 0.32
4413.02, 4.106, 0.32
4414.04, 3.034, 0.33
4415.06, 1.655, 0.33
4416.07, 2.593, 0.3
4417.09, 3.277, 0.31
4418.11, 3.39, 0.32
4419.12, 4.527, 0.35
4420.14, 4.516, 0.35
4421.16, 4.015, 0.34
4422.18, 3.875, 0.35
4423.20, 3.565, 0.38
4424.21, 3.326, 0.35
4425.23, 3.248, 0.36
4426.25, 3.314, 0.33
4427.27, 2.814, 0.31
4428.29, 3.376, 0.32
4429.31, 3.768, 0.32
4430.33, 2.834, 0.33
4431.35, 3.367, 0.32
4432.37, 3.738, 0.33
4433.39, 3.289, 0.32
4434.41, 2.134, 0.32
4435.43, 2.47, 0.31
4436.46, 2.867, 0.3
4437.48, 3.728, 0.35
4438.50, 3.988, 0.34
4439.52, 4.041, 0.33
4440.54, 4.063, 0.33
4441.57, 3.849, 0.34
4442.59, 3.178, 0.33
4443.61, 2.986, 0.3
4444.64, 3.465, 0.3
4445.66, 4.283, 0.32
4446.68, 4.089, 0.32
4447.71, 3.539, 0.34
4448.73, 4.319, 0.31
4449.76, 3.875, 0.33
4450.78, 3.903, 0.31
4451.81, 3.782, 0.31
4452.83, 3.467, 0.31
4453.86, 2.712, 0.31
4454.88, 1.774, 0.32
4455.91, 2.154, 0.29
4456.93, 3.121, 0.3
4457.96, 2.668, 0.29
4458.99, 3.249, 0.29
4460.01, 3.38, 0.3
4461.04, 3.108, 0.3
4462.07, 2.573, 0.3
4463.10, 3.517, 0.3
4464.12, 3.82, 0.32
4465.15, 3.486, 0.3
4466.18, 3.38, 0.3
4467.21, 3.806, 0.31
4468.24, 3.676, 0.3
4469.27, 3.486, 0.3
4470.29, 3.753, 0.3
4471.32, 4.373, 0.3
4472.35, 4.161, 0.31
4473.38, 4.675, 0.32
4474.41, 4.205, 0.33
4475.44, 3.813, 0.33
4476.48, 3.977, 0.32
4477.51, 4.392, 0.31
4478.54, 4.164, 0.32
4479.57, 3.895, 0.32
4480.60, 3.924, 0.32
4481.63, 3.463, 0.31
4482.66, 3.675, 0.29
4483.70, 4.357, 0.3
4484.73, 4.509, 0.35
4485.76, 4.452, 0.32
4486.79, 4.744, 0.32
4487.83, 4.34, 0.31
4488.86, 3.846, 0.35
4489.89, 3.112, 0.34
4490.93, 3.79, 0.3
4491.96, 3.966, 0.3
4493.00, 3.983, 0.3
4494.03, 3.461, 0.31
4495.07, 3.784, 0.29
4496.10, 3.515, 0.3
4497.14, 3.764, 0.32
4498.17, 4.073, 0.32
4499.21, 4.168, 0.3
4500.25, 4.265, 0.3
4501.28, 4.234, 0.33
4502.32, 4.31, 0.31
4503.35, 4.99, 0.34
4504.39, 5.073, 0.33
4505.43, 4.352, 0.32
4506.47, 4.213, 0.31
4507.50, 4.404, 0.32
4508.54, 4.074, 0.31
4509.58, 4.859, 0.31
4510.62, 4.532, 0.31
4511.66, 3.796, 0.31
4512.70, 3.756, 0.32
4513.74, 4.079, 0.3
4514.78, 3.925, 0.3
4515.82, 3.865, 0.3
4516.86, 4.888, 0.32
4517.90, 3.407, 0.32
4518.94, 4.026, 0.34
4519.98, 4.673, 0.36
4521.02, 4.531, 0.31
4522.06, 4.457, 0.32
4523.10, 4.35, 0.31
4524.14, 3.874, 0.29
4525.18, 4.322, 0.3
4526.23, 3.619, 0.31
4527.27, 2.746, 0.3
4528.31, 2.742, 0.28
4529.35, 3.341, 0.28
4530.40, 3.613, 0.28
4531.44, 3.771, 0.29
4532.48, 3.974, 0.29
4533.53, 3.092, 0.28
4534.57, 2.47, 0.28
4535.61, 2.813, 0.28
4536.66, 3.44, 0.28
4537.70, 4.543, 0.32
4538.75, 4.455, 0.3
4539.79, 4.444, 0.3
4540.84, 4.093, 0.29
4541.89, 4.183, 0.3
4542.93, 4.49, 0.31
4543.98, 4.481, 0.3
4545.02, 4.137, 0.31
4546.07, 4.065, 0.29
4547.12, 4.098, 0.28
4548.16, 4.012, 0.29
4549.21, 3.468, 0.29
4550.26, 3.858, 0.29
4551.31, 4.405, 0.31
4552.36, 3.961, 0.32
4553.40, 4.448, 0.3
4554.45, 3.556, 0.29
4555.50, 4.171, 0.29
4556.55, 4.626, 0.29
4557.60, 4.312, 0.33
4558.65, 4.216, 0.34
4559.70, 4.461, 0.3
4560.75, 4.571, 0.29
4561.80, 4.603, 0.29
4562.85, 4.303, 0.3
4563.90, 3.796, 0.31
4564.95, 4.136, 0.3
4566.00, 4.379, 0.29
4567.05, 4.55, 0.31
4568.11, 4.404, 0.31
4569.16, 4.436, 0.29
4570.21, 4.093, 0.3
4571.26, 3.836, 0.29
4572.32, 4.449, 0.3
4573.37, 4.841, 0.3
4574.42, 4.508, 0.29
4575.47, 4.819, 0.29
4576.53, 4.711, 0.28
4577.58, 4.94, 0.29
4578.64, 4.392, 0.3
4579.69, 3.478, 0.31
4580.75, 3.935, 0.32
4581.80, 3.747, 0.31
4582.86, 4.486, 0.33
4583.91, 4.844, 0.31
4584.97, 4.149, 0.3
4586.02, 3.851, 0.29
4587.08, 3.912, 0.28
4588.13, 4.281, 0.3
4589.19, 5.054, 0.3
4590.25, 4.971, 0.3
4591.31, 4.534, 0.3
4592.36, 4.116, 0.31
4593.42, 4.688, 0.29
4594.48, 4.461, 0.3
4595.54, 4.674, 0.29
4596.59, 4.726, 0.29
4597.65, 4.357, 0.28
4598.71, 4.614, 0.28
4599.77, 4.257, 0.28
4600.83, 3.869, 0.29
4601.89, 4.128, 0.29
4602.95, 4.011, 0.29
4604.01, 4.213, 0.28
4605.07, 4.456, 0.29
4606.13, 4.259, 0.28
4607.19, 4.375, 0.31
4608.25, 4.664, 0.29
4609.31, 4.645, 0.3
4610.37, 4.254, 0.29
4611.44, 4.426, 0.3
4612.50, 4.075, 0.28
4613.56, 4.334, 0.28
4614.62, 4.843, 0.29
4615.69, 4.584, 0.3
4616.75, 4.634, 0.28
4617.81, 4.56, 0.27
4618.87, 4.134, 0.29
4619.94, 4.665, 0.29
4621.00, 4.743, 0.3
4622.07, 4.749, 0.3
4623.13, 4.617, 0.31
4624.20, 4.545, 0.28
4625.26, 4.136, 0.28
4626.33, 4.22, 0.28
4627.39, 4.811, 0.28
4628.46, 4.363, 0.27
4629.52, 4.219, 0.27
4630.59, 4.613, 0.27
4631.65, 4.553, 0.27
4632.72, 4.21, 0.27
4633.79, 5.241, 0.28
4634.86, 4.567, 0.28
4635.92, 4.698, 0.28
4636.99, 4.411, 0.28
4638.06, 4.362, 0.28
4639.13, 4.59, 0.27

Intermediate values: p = 0.43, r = 3.8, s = 0.42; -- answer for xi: 4.7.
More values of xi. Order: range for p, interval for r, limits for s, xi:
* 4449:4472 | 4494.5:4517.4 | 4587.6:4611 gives 5.0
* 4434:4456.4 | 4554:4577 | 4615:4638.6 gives 5.1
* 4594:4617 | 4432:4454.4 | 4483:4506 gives 4.4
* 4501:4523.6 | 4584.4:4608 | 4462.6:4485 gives 5.1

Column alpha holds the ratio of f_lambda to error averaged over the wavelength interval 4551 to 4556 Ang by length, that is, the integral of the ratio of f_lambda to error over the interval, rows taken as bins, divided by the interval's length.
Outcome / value 14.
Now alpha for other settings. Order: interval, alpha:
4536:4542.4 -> 14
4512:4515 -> 13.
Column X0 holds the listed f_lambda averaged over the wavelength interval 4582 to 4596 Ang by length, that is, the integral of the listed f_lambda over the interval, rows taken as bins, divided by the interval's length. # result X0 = 4.4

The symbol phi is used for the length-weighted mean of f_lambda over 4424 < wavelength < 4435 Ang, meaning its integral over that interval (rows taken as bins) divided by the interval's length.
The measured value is 3.19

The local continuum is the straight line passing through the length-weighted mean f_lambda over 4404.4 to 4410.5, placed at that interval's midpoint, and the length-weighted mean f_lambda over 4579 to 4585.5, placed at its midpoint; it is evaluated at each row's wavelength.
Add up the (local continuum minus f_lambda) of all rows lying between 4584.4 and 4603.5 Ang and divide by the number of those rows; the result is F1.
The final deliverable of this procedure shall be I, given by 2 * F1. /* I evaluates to -0.3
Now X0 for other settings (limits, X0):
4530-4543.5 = 3.8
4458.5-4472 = 3.5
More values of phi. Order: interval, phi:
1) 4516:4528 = 4.05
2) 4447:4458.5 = 3.22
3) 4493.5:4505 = 4.15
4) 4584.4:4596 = 4.42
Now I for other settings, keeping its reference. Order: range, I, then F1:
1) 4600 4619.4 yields 0.0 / 0.01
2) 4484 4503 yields -1.4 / -0.70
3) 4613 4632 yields -0.1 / -0.04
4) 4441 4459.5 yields -0.8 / -0.42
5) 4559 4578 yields -0.9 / -0.44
